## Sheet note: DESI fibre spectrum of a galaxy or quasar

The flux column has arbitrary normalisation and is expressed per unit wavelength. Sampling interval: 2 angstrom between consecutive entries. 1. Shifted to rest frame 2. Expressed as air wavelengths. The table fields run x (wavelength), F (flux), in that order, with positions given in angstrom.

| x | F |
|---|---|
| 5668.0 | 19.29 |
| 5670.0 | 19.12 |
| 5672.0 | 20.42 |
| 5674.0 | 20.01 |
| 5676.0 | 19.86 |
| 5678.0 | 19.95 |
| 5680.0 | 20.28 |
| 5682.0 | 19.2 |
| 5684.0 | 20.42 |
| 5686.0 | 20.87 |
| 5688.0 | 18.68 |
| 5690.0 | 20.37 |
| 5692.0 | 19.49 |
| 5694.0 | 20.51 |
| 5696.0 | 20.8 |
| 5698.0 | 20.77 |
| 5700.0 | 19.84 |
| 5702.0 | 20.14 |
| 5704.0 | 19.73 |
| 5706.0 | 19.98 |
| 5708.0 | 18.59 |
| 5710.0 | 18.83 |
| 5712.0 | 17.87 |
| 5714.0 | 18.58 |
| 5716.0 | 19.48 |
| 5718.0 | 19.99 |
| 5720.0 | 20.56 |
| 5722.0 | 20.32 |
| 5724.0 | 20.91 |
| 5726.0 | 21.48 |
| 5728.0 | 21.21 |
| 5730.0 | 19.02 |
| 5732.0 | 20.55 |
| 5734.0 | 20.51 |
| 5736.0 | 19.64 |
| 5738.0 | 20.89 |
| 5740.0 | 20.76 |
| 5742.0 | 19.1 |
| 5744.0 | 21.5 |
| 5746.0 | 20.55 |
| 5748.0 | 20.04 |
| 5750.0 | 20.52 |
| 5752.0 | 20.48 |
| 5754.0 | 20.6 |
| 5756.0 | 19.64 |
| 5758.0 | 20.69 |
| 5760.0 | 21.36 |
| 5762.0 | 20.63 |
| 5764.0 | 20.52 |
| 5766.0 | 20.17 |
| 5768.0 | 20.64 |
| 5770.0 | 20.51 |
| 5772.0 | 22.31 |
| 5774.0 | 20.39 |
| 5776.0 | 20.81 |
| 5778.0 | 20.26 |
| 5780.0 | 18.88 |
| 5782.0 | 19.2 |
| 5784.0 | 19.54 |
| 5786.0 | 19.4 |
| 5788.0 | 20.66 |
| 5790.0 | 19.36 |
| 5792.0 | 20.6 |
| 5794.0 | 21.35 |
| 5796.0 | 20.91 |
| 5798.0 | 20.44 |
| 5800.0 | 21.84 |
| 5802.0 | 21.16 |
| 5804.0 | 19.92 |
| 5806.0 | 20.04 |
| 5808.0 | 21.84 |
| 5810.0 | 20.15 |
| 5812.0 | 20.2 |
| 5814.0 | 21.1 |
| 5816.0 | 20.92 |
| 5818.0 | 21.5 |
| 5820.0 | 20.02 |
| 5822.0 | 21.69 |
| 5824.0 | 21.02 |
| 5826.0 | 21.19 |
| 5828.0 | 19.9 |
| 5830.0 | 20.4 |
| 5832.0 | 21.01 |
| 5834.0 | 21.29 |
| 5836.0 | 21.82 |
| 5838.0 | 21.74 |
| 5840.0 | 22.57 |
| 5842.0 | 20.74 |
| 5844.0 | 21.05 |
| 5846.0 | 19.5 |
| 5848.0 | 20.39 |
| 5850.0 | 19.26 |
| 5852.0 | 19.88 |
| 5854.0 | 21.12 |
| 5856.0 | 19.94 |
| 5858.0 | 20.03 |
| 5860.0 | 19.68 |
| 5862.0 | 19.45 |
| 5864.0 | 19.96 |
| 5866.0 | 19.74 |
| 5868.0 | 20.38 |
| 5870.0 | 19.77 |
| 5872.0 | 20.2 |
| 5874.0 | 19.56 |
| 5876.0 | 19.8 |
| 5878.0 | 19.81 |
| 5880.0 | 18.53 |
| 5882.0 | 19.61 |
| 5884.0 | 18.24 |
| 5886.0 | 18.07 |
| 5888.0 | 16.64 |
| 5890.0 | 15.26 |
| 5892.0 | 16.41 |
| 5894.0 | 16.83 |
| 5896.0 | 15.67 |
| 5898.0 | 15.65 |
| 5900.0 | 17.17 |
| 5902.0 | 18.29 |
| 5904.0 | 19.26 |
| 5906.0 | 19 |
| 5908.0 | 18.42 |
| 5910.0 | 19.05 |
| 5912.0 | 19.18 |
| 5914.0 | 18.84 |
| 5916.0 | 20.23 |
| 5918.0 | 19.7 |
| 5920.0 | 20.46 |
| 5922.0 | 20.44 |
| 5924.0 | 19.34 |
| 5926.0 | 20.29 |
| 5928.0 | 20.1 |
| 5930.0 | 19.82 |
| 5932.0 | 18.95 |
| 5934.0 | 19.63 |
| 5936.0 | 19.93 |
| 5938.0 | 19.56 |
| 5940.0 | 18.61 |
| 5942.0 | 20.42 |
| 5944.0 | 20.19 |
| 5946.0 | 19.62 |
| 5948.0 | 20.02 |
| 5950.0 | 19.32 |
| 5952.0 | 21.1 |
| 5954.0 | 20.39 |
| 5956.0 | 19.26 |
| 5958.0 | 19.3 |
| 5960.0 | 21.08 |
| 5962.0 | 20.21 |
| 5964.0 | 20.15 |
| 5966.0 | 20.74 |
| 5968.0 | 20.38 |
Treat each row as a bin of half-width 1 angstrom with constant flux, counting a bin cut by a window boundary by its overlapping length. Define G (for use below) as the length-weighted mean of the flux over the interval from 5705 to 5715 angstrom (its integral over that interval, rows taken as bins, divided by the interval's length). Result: 18.8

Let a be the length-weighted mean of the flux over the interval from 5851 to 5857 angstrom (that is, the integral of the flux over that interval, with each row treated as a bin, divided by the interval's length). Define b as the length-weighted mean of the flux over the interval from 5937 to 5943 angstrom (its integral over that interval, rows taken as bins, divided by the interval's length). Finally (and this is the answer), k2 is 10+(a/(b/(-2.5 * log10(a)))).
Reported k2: 6.6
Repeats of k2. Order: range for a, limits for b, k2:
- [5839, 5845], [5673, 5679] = 6.4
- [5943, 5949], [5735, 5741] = 6.8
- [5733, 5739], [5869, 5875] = 6.6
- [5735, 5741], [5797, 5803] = 6.8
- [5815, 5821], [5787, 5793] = 6.6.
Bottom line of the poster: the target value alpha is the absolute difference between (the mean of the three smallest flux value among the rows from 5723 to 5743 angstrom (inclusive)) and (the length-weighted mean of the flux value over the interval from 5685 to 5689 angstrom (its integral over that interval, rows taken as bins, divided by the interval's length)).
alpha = 0.5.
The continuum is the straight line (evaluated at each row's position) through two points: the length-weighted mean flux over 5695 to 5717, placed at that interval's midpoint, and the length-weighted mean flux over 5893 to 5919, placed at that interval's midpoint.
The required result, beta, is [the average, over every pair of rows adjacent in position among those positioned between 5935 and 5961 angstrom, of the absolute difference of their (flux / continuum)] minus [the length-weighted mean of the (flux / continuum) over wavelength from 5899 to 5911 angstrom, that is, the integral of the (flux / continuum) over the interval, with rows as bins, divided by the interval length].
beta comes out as -0.97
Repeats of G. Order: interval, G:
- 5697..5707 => 20.1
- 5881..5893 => 17.4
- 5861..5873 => 19.9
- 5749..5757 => 20.3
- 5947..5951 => 19.7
